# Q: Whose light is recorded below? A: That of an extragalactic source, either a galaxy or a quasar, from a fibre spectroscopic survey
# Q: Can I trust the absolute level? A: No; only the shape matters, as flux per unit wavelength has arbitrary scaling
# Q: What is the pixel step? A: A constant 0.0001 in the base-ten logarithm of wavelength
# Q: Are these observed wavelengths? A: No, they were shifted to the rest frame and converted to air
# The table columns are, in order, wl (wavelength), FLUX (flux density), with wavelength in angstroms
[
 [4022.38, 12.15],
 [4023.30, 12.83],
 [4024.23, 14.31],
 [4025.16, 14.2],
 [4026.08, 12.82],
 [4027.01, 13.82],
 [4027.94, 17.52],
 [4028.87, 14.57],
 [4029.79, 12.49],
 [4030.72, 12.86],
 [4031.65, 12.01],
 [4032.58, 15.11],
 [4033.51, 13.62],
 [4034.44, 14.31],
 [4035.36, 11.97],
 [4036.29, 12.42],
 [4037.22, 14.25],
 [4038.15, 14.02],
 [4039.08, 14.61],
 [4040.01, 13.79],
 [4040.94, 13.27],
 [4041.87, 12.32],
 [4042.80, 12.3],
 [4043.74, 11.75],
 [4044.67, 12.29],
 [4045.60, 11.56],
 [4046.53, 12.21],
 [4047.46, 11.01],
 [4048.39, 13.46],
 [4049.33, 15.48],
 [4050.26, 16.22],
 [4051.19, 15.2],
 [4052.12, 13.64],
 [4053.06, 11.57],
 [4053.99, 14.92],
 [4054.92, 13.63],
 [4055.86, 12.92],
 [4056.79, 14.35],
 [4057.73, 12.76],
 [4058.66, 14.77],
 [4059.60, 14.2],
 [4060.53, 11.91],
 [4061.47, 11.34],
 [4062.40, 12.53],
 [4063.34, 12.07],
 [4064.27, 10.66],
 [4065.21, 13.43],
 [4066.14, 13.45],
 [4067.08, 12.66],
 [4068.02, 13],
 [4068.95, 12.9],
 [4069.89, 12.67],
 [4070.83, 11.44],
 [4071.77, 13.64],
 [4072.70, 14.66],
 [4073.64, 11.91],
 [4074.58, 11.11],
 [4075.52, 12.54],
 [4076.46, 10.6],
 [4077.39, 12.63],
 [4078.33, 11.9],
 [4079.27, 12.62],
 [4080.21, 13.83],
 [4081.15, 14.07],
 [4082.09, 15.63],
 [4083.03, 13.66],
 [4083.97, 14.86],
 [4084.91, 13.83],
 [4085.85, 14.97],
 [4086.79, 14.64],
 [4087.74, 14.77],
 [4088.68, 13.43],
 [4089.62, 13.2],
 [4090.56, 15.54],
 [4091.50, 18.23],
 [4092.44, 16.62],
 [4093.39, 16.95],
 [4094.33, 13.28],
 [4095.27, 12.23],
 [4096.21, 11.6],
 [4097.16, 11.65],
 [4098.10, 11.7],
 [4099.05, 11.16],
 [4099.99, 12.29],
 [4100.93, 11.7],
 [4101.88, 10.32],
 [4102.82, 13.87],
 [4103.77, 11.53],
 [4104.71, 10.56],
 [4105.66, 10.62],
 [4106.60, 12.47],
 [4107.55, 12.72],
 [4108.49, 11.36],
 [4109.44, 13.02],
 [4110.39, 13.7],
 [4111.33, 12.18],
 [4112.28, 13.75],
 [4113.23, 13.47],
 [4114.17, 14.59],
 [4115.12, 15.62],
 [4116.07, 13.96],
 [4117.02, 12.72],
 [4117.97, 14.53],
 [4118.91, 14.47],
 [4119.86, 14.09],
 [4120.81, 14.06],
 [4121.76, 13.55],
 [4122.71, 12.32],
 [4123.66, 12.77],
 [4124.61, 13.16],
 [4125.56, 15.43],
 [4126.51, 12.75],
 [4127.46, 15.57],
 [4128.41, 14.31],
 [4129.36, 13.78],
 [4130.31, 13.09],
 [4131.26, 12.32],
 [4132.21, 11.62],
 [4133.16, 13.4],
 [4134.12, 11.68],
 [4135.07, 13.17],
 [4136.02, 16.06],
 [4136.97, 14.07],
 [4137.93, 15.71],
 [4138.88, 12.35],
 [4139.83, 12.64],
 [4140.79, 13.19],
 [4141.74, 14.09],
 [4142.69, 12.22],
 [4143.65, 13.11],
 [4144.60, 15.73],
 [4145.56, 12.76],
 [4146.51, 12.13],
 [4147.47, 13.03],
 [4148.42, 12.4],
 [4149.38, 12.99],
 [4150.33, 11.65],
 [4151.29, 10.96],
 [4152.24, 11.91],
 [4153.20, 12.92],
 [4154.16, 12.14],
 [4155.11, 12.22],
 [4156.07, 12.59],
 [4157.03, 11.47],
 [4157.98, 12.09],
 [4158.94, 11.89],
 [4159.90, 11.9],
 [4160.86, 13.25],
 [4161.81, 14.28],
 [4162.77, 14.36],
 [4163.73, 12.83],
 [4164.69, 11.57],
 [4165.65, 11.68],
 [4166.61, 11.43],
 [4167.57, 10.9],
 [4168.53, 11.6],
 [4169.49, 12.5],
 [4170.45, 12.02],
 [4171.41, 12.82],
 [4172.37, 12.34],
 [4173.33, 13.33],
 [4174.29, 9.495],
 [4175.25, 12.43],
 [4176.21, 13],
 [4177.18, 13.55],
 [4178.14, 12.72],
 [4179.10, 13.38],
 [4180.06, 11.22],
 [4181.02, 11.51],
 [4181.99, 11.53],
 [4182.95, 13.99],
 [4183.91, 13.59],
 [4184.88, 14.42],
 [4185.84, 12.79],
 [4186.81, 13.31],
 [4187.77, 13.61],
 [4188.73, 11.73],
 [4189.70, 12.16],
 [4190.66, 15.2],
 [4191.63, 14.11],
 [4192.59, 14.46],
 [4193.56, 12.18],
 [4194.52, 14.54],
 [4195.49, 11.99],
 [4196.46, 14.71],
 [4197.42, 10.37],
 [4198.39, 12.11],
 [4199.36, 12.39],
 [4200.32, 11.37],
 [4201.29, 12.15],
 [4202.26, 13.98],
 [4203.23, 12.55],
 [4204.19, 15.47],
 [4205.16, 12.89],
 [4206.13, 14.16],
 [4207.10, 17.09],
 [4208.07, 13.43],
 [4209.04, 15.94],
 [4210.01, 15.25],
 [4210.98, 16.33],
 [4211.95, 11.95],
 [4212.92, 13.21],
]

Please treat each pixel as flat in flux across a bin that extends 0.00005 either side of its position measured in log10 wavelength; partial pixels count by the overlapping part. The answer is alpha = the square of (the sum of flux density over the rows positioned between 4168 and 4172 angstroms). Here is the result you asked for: 2395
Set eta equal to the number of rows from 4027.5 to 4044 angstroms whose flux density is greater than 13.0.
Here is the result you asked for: 10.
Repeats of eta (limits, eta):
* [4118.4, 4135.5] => 12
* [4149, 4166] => 3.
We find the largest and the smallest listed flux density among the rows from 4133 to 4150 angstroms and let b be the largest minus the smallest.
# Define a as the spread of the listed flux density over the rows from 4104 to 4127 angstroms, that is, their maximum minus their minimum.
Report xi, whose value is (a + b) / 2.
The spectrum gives 4.7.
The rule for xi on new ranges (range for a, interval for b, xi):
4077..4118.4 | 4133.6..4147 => 6.1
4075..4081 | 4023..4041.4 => 4.4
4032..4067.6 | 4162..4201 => 5.6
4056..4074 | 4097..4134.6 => 4.7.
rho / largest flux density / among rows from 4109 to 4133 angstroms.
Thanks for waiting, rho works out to 15.62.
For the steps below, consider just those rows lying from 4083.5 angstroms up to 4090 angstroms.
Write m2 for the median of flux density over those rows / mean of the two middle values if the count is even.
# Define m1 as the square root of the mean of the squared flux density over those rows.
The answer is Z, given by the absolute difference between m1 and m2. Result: 0.38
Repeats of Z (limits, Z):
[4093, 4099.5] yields 1.09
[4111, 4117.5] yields 0.05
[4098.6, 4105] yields 0.16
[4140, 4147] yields 0.26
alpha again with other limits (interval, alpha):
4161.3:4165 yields 2813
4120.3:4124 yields 2777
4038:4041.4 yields 3101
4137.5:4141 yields 2904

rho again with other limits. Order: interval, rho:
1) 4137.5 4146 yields 15.73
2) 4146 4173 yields 14.36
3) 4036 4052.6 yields 16.22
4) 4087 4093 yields 18.23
